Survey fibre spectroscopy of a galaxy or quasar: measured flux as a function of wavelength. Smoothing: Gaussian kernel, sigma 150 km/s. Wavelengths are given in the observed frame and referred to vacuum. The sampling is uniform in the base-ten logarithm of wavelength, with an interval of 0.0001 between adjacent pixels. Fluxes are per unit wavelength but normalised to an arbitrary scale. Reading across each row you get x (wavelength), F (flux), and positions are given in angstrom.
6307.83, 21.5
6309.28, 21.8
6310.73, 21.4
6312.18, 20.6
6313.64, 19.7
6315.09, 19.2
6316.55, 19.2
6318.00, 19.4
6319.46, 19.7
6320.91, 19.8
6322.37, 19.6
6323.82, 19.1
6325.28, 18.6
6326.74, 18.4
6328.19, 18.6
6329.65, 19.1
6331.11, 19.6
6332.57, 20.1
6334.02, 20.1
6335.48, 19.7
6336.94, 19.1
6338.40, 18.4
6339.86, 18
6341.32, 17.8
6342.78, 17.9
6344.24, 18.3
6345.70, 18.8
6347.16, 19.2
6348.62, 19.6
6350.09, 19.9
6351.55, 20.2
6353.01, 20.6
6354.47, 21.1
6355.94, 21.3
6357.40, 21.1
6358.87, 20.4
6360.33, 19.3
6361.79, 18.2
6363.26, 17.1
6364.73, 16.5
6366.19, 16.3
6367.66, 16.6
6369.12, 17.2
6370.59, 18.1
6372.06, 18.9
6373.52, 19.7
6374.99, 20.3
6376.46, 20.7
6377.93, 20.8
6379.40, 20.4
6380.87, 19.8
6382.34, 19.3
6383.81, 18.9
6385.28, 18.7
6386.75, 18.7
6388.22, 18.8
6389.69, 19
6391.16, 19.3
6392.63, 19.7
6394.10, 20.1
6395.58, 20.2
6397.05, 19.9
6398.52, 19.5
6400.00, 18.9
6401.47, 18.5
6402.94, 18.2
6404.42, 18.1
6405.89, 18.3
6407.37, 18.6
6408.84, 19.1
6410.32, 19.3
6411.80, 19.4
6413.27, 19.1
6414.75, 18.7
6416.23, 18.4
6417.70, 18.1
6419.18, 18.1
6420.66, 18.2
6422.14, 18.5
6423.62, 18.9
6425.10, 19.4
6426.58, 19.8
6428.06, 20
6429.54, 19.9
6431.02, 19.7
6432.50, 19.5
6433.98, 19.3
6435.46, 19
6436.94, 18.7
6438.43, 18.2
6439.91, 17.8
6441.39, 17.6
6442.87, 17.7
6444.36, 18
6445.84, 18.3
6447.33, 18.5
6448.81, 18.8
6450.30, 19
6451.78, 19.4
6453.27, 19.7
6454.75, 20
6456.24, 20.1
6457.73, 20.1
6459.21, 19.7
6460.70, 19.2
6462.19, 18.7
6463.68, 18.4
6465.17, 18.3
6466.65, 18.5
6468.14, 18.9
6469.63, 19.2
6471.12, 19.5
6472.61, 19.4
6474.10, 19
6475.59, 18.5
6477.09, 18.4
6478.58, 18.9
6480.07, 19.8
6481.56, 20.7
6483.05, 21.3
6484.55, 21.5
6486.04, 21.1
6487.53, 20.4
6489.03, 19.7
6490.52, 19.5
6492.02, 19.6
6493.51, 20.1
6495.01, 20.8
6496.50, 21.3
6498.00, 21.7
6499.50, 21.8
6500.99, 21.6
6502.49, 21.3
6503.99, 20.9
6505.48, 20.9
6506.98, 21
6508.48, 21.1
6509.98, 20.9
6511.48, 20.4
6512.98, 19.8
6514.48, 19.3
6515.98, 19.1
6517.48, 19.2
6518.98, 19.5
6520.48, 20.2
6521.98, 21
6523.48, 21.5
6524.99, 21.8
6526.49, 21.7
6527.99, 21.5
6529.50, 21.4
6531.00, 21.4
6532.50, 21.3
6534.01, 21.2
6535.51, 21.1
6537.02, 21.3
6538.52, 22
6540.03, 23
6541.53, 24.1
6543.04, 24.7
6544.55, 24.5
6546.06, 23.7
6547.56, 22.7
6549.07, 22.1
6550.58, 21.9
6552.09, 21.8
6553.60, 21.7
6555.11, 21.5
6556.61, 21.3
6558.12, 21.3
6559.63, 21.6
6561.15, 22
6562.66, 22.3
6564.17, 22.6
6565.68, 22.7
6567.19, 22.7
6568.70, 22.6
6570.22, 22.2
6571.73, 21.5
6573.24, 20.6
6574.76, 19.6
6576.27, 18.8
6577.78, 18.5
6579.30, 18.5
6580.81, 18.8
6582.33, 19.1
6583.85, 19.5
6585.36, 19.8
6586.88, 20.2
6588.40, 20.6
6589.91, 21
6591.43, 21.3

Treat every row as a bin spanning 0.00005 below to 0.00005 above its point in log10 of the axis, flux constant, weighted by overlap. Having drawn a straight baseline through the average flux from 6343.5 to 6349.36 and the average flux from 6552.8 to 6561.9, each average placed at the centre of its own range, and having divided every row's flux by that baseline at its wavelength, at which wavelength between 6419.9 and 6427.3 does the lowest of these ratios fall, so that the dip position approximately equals 6420.66 angstrom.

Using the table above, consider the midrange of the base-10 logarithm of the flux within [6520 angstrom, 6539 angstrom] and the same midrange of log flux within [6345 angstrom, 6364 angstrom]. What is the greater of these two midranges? 1.32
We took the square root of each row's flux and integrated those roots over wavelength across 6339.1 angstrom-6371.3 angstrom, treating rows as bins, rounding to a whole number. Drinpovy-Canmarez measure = 139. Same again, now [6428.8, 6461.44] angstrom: 142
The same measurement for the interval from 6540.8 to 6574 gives 157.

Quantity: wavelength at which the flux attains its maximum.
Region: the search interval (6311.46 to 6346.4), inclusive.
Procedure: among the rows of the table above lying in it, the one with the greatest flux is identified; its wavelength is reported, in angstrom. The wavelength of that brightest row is 6312.18 angstrom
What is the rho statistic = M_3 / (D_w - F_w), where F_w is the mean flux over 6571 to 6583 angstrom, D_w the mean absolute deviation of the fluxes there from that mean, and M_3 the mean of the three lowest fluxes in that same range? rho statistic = -1.002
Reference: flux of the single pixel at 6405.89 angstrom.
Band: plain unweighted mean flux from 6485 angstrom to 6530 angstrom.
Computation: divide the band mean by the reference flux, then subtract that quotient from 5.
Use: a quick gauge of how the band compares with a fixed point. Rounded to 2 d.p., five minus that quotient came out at 3.87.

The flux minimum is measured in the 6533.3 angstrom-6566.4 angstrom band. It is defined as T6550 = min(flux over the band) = 21.1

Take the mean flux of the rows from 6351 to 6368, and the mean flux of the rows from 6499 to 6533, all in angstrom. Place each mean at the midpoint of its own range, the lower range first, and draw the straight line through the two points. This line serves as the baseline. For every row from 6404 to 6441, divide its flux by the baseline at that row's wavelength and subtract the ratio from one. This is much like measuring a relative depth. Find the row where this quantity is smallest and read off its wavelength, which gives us 6428.06 angstrom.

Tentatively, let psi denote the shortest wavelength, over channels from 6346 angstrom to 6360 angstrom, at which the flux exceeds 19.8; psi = 6350.09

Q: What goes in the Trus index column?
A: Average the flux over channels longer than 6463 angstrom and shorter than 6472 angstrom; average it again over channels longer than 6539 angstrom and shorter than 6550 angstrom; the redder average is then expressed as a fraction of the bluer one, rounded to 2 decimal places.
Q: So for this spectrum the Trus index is 1.25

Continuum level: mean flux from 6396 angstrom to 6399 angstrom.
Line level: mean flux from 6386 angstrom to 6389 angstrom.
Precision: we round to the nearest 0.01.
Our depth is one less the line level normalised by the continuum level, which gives 0.05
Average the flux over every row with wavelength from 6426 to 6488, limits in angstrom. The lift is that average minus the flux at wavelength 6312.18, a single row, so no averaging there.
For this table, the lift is -1.4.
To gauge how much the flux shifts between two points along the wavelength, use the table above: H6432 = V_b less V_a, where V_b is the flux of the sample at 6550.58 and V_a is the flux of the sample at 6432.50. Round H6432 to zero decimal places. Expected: 2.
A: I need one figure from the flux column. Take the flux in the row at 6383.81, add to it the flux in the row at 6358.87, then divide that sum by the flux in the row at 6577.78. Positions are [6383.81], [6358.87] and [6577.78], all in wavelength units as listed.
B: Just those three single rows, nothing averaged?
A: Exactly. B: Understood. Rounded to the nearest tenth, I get 2.1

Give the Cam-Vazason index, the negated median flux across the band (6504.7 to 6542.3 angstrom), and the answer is -21.1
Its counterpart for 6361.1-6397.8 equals -19.0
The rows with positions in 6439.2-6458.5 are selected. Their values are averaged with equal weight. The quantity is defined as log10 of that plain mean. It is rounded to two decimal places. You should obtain 1.28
